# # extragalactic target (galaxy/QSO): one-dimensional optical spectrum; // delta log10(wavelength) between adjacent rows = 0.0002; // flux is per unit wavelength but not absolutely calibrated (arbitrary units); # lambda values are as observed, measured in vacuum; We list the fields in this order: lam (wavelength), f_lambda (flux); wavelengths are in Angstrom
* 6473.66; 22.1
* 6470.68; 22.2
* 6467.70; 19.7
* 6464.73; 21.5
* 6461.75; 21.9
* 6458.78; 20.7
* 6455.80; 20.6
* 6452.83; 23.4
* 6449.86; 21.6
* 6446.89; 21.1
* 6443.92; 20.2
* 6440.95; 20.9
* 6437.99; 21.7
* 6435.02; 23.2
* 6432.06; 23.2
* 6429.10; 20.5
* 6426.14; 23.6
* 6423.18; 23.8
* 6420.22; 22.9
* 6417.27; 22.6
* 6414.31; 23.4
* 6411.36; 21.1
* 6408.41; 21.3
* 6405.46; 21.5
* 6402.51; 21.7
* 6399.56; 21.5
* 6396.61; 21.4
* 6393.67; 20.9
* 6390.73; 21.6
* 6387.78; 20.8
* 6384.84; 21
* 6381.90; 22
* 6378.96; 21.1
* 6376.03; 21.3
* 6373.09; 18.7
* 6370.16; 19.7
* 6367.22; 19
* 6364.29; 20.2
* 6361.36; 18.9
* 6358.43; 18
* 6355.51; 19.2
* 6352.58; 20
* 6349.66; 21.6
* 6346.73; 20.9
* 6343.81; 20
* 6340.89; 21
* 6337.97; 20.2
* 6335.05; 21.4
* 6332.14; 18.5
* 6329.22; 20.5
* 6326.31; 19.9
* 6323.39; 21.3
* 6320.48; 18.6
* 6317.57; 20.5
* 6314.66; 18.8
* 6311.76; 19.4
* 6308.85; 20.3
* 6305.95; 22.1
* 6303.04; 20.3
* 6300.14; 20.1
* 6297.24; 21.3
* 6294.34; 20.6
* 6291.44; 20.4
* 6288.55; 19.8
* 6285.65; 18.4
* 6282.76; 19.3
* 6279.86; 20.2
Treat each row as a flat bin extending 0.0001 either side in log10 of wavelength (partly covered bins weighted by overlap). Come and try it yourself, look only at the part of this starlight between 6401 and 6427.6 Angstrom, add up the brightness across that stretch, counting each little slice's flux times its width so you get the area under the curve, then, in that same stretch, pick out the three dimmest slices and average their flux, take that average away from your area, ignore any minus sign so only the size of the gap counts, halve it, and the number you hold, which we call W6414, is 288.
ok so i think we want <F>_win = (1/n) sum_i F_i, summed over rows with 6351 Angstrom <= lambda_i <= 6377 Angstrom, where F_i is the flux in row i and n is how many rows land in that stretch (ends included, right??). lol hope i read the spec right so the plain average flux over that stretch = 19.4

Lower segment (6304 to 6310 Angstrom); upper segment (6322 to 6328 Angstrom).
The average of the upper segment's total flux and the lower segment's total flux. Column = 42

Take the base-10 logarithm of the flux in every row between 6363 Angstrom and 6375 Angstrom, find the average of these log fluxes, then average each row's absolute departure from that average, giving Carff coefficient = 0.0123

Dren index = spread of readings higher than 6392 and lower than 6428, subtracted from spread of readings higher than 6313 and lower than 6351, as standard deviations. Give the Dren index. 0.01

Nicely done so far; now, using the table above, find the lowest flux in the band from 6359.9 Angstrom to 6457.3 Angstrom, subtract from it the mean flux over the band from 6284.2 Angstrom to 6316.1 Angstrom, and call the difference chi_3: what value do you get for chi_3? -1.4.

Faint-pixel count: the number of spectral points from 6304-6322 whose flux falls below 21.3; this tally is 5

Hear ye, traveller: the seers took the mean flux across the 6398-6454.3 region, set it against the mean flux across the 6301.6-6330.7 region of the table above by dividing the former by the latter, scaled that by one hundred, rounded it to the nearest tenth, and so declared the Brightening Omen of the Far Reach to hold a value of 109.4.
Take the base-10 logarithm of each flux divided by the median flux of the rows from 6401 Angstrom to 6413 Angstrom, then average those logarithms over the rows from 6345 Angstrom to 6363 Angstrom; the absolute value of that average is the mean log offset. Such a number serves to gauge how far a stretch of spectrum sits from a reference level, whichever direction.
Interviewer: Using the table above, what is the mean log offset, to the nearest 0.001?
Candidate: 0.035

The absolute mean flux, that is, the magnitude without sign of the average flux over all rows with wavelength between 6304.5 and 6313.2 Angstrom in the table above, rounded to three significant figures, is 20.6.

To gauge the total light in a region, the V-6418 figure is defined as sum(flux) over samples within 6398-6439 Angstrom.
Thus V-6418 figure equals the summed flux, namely 312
